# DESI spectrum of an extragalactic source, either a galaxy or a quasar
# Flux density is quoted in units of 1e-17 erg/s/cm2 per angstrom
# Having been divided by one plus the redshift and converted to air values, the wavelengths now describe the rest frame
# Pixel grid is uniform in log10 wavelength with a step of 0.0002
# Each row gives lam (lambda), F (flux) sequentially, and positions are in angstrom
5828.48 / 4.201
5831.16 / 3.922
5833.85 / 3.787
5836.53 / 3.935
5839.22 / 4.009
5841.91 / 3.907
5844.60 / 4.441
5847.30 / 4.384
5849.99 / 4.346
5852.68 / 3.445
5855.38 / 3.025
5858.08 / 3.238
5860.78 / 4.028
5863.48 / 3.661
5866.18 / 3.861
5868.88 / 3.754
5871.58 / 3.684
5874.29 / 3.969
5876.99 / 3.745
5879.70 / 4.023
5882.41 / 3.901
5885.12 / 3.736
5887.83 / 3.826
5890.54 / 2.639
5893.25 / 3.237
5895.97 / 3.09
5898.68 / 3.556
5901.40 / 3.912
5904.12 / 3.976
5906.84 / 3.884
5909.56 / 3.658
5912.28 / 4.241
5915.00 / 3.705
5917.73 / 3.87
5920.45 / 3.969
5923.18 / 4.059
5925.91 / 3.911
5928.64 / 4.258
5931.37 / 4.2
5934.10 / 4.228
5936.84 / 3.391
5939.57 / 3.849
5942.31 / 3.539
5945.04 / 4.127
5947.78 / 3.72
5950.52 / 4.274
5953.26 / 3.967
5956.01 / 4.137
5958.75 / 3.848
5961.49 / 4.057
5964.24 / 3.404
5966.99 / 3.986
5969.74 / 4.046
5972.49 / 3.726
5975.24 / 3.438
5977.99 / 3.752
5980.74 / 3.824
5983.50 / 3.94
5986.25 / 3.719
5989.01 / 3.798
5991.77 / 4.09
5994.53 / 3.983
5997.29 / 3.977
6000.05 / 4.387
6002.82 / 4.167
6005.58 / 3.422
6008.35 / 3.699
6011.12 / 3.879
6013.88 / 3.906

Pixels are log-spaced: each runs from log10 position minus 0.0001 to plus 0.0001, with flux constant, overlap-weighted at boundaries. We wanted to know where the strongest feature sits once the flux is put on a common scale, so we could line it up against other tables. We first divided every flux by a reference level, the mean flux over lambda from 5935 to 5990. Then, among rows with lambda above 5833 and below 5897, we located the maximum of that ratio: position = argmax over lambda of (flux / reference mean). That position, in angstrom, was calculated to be 5844.60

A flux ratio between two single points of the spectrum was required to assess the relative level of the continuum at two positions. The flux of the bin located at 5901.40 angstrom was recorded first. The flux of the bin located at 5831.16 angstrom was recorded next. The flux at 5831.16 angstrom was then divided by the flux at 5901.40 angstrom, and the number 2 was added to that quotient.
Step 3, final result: 3.00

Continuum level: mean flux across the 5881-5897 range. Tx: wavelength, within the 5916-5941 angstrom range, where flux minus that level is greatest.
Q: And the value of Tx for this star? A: 5928.64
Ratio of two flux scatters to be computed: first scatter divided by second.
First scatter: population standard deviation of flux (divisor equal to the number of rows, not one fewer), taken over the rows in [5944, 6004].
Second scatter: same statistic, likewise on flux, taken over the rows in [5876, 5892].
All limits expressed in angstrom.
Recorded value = 0.52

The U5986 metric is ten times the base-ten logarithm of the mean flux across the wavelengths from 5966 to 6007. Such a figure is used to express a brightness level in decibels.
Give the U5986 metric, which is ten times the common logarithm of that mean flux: 5.89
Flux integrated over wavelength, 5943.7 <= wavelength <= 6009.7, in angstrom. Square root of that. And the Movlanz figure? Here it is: 16.0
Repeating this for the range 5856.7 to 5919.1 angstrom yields 15.2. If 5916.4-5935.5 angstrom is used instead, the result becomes 8.8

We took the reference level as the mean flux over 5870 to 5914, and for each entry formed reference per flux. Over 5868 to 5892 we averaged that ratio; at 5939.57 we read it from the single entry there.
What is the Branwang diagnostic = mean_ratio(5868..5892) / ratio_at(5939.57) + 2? 3.06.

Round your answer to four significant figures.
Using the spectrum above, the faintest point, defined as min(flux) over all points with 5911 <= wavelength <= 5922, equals 3.705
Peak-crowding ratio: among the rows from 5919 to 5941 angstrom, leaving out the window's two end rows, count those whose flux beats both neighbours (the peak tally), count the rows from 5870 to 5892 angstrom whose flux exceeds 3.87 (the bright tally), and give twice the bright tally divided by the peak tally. 2.0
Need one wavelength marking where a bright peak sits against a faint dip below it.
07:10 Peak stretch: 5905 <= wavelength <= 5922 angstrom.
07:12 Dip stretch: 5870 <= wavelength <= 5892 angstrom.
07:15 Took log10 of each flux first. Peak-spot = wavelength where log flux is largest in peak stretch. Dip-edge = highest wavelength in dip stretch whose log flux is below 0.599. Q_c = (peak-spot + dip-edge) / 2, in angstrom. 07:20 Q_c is 5901.4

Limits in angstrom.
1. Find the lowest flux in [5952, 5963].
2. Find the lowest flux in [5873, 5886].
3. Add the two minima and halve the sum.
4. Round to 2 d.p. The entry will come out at 3.79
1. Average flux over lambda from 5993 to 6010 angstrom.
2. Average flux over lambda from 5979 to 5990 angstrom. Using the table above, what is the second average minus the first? -0.12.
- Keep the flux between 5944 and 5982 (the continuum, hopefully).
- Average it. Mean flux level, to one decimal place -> 3.9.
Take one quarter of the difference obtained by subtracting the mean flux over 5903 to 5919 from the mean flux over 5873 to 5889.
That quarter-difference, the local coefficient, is -0.01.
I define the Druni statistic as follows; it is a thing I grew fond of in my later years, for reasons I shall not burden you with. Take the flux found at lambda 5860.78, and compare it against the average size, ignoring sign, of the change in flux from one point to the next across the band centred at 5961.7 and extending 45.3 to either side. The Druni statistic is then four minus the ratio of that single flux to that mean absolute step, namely -9.7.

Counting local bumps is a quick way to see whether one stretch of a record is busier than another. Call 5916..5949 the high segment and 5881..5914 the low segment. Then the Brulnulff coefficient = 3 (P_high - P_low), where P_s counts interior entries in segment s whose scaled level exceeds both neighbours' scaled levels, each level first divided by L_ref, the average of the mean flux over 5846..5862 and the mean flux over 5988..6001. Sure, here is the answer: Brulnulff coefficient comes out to 6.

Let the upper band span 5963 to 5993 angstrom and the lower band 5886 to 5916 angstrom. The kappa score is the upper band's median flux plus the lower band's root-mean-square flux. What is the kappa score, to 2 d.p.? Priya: 7.44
